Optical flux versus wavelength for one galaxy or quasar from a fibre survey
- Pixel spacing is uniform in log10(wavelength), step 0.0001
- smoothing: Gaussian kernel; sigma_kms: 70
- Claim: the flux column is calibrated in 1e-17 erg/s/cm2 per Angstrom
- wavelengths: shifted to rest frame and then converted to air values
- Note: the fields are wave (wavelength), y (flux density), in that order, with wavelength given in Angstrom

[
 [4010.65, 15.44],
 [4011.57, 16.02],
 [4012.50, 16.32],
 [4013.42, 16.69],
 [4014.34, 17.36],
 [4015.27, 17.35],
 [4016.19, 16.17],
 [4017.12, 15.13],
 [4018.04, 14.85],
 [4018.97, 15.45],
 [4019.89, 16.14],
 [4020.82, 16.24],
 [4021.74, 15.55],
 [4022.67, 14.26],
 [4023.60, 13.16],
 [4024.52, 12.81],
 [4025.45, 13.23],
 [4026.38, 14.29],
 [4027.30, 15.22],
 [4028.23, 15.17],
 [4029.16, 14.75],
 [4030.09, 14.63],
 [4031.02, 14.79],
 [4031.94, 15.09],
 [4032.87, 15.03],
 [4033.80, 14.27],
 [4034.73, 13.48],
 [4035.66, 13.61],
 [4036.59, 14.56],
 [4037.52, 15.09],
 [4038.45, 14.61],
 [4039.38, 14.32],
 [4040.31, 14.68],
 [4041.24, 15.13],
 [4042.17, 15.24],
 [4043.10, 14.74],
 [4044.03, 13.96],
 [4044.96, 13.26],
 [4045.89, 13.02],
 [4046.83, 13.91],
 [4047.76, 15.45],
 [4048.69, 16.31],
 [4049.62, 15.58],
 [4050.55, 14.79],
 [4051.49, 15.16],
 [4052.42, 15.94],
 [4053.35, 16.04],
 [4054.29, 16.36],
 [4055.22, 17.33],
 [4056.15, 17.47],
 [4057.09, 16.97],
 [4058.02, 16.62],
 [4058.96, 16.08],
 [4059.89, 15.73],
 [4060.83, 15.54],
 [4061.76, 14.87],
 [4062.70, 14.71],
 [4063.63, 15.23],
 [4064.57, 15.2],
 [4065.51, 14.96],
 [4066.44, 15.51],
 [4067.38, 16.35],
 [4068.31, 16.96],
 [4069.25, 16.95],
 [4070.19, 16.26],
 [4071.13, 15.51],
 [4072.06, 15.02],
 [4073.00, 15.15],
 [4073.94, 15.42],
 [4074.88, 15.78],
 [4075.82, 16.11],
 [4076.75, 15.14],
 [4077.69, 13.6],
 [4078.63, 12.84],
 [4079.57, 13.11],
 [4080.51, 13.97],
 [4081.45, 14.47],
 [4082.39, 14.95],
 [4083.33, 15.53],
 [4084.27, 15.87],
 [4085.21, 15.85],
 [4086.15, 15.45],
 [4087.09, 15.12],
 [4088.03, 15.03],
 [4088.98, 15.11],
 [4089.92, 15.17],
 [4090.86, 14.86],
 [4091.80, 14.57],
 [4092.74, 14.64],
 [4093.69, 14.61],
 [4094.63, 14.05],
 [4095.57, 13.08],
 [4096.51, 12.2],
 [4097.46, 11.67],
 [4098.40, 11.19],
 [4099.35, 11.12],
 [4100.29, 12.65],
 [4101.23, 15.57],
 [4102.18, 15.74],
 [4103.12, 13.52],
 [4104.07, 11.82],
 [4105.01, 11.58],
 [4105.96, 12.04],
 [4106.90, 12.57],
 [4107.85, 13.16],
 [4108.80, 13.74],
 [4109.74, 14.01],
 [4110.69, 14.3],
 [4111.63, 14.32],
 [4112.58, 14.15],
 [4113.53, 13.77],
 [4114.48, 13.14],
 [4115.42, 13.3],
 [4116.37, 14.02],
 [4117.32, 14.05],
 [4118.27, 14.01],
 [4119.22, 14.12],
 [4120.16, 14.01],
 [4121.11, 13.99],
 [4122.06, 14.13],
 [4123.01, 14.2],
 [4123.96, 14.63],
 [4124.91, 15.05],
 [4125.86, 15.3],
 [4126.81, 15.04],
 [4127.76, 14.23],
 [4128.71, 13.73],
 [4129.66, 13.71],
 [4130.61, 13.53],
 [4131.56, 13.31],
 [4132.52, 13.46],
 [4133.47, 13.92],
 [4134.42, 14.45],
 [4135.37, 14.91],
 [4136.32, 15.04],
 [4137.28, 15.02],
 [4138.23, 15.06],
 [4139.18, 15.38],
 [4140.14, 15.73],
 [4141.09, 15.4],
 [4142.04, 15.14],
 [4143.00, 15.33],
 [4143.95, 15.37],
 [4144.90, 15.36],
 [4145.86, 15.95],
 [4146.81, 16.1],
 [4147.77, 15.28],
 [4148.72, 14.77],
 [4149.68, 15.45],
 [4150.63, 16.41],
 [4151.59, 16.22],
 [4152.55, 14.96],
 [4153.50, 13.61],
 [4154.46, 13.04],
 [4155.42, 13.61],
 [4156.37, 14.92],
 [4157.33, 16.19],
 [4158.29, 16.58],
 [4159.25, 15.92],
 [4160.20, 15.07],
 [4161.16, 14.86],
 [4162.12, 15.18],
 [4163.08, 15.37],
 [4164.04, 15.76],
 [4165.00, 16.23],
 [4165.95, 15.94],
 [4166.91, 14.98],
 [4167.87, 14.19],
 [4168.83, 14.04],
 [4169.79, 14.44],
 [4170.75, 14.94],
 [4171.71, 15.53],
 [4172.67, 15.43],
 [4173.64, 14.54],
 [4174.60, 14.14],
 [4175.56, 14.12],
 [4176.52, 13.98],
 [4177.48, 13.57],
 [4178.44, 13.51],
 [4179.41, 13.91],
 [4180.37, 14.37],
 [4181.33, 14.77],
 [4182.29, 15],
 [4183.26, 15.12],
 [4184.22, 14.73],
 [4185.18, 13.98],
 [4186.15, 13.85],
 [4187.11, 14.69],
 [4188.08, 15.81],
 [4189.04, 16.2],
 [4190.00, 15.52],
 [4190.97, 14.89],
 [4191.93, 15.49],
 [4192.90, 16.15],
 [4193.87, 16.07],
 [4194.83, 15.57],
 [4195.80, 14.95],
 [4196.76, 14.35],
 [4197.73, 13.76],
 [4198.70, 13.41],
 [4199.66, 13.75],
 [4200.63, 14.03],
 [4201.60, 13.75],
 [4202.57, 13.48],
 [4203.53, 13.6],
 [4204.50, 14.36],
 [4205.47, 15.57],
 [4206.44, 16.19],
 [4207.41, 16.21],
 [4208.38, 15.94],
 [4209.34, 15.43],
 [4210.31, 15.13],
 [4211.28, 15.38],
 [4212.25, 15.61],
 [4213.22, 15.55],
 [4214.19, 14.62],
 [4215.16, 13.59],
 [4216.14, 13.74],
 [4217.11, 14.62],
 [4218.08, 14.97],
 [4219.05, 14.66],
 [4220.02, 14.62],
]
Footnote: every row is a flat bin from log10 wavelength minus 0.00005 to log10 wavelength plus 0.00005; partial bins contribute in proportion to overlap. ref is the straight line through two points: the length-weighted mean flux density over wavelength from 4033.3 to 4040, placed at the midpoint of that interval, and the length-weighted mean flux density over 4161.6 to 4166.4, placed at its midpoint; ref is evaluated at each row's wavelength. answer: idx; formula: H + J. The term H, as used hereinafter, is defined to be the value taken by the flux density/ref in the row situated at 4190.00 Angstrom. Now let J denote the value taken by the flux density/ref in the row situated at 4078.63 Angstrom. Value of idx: 1.84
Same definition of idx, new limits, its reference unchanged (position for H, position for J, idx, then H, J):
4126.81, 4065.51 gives 2.01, 0.98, 1.02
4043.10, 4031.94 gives 2.09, 1.03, 1.06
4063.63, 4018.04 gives 2.10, 1.04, 1.06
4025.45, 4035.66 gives 1.89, 0.93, 0.95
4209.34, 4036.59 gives 1.97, 0.95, 1.02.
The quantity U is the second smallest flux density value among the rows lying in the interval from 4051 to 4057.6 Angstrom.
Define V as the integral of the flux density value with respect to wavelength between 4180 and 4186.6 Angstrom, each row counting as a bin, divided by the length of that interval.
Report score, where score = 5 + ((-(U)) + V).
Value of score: 3.6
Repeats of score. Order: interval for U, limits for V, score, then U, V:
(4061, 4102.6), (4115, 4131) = 8.0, 11.19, 14.2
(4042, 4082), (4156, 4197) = 7.0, 13.02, 15.0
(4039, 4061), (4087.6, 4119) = 5.3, 13.26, 13.6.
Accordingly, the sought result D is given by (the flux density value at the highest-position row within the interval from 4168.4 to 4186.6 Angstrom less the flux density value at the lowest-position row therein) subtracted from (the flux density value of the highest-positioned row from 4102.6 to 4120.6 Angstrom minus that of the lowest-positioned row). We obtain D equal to 1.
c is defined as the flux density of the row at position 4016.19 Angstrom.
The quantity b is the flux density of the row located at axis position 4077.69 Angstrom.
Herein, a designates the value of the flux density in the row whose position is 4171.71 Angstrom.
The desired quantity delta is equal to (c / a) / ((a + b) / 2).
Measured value 0.071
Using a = 15.53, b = 13.6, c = 16.17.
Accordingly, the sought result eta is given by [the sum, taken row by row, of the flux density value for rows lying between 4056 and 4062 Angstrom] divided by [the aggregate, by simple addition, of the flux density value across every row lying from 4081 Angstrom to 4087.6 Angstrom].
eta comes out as 1.06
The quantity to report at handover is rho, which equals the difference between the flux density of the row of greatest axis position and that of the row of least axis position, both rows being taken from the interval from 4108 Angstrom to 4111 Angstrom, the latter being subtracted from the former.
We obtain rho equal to 0.6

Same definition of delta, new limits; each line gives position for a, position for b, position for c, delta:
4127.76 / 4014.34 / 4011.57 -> 0.071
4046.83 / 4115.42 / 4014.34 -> 0.092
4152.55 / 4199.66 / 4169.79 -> 0.067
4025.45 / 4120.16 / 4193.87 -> 0.089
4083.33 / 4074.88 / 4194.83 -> 0.064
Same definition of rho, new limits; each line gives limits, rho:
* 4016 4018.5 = -1.3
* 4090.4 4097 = -2.7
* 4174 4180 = -0.2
